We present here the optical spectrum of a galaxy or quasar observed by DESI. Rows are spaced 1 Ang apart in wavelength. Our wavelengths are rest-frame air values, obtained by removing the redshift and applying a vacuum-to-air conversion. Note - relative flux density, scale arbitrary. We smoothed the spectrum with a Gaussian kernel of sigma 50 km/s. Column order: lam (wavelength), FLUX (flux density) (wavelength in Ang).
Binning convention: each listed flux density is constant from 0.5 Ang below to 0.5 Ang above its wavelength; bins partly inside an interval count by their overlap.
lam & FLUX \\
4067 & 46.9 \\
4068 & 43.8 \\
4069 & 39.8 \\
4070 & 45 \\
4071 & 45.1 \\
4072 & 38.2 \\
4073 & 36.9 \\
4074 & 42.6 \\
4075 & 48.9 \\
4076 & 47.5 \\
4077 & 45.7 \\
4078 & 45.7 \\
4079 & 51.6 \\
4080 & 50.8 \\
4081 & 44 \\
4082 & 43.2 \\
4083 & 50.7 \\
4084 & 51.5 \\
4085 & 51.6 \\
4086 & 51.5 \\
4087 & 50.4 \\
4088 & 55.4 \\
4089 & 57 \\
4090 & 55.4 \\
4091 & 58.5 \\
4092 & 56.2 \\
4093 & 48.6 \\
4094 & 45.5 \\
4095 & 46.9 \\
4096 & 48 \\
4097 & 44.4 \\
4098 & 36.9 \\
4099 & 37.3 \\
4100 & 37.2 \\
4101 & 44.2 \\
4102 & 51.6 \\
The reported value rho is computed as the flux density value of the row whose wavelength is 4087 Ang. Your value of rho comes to 50.4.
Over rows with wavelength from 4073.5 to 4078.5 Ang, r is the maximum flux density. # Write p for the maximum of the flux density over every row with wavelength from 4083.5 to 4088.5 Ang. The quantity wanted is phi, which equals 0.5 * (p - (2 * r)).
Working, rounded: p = 55.4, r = 48.9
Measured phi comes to -21.2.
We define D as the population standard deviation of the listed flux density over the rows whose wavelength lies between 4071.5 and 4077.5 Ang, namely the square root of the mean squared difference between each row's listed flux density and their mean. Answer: 4.5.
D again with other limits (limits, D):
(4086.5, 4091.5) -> 2.7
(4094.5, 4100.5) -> 4.8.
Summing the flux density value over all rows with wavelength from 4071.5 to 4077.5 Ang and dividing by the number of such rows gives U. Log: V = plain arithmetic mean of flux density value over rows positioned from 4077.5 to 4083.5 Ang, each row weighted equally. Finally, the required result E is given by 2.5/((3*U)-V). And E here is 0.030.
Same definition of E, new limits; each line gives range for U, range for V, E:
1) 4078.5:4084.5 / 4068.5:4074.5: 0.024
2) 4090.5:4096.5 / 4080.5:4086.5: 0.024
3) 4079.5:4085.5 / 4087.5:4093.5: 0.028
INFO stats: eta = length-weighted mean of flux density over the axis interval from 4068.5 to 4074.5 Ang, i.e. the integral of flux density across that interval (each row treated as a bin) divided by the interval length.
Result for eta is 41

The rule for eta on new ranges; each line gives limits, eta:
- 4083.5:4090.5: 53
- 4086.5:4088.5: 53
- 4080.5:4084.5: 47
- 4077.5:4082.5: 47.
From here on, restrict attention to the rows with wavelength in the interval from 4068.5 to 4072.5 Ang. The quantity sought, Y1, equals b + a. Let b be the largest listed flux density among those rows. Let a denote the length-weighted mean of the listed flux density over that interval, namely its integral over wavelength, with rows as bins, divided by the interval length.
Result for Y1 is 87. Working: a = 42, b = 45.1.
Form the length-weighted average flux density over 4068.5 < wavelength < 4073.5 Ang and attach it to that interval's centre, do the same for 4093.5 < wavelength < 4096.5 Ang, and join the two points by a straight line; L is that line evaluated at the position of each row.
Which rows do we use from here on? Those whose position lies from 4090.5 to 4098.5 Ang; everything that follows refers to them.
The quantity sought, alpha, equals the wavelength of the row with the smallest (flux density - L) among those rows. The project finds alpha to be 4098 Ang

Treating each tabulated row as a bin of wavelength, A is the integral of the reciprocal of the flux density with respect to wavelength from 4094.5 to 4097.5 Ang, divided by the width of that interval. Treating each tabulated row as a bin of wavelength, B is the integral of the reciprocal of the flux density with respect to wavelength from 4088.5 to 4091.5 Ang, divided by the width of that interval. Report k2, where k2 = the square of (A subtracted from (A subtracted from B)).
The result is 0.0007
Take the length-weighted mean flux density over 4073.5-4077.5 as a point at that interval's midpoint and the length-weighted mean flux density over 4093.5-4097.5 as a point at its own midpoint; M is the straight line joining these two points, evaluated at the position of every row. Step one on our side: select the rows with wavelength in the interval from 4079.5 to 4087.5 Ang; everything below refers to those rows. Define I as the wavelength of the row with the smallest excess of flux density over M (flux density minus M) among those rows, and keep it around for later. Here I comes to 4082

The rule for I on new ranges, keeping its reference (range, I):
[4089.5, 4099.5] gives 4098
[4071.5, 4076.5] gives 4073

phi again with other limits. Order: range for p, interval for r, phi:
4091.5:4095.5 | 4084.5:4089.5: -28.9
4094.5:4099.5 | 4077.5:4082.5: -27.6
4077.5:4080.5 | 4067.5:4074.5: -19.3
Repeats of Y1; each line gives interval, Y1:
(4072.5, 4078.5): 93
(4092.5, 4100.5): 92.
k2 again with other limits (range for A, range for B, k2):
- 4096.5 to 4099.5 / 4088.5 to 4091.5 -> 0.0011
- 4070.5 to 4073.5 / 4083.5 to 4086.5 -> 0.0010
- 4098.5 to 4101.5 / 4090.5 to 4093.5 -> 0.0010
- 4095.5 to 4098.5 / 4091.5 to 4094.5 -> 0.0007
